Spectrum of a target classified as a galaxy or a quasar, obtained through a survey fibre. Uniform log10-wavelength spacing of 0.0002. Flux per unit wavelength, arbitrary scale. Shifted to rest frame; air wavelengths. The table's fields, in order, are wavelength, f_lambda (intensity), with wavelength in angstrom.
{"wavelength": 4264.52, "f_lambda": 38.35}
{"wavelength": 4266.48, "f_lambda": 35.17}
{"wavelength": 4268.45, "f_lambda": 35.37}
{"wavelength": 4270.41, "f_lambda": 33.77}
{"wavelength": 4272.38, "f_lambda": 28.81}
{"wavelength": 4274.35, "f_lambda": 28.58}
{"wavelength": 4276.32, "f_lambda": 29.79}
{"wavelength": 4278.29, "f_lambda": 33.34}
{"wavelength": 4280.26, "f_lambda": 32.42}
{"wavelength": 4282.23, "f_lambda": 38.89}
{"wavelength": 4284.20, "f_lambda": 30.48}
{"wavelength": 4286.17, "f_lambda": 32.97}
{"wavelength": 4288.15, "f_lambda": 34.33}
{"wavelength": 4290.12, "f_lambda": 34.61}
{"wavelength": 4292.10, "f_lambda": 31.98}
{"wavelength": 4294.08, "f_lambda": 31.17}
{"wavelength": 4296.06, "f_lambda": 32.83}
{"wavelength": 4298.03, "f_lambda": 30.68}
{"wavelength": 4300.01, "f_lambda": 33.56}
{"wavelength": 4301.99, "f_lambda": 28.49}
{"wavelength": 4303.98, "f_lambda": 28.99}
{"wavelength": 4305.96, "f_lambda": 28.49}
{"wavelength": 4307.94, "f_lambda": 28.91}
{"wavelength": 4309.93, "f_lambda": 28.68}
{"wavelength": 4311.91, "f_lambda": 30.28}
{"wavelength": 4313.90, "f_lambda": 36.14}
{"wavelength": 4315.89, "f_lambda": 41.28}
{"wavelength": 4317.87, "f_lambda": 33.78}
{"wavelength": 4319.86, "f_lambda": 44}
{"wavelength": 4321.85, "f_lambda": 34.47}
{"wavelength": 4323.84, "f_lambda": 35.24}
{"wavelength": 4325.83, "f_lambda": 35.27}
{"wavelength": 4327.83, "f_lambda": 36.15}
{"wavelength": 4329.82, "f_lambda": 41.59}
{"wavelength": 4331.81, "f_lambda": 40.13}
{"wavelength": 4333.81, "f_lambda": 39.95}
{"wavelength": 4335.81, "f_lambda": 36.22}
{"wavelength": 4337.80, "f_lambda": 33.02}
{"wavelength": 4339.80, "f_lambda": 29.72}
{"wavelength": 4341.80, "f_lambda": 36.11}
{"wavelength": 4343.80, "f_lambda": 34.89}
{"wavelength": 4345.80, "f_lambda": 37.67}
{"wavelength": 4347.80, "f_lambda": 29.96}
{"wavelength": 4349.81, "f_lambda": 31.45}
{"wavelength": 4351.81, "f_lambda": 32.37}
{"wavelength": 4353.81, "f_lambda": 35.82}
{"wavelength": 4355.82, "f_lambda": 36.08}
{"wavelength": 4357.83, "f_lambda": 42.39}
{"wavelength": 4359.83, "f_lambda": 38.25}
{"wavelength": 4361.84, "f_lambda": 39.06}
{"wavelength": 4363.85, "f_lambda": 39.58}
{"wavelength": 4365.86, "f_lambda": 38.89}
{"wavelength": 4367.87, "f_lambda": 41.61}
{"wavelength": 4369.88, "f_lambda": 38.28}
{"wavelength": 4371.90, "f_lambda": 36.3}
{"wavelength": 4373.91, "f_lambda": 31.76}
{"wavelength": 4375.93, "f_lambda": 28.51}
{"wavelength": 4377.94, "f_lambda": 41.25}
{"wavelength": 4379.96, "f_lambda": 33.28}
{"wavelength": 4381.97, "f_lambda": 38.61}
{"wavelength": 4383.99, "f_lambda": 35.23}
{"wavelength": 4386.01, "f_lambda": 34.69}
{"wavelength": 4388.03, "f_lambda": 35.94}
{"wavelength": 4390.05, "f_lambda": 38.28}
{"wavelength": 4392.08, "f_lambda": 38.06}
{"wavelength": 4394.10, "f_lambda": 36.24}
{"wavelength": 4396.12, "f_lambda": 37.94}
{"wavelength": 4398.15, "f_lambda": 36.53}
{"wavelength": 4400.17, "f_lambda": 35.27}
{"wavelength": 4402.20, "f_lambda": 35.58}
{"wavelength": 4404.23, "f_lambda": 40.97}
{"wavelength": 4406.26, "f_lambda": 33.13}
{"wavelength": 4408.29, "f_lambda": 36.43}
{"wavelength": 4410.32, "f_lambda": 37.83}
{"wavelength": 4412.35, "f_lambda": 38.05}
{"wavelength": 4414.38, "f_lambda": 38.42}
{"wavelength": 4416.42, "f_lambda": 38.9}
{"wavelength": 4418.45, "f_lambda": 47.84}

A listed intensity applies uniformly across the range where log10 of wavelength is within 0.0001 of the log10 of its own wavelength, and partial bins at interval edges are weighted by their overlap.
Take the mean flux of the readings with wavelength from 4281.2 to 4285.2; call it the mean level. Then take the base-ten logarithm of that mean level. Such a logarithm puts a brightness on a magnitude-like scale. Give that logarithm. 1.54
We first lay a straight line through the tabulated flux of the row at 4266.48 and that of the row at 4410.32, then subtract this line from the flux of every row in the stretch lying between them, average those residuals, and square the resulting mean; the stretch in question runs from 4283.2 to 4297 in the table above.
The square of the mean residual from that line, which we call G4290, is 8.9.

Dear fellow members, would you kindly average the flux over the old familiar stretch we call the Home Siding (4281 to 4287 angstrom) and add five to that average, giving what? 39.1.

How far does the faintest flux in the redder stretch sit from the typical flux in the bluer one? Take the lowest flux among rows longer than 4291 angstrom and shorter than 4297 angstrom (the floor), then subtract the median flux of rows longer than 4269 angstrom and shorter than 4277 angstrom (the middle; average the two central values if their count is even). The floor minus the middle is 1.9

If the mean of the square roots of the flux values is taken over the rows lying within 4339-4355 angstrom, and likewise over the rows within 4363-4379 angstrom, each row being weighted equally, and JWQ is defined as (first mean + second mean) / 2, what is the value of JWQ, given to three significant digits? 5.93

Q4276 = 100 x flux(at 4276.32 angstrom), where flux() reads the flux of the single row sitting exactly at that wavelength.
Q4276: 2979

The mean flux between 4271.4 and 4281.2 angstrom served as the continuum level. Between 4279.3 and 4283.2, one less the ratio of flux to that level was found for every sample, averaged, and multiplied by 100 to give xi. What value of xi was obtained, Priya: -17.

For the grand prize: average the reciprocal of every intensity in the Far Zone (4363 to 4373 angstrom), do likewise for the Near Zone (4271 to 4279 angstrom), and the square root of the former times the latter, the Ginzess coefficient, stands 0.0293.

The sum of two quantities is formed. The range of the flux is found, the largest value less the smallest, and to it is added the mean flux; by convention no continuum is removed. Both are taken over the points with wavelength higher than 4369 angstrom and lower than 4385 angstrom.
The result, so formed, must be 48.1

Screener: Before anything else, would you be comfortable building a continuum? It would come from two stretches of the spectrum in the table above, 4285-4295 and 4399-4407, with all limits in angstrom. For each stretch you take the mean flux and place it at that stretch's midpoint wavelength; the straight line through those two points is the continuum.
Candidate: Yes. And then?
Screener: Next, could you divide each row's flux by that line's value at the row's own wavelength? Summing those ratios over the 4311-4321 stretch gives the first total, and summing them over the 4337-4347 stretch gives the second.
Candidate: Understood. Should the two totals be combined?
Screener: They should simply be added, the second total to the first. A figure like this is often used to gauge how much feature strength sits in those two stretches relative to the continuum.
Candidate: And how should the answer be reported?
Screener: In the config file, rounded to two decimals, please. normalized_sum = 10.46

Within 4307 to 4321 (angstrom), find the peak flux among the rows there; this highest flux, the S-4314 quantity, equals 44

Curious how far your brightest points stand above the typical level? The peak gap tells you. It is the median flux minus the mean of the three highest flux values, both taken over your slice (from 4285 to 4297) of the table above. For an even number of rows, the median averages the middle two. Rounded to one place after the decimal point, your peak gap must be -1.1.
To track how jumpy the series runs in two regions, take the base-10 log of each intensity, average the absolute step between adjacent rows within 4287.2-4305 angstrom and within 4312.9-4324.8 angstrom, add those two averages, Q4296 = 0.102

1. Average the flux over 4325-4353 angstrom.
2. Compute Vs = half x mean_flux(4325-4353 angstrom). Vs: 17.7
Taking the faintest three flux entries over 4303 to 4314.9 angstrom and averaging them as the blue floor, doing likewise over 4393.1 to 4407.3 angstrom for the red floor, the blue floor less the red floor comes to -6.0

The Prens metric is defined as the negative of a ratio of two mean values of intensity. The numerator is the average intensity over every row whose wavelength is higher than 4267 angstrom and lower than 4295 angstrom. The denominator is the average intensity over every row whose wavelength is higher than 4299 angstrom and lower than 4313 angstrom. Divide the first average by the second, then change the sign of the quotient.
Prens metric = -1.10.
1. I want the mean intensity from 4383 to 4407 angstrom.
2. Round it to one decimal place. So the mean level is 36.5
